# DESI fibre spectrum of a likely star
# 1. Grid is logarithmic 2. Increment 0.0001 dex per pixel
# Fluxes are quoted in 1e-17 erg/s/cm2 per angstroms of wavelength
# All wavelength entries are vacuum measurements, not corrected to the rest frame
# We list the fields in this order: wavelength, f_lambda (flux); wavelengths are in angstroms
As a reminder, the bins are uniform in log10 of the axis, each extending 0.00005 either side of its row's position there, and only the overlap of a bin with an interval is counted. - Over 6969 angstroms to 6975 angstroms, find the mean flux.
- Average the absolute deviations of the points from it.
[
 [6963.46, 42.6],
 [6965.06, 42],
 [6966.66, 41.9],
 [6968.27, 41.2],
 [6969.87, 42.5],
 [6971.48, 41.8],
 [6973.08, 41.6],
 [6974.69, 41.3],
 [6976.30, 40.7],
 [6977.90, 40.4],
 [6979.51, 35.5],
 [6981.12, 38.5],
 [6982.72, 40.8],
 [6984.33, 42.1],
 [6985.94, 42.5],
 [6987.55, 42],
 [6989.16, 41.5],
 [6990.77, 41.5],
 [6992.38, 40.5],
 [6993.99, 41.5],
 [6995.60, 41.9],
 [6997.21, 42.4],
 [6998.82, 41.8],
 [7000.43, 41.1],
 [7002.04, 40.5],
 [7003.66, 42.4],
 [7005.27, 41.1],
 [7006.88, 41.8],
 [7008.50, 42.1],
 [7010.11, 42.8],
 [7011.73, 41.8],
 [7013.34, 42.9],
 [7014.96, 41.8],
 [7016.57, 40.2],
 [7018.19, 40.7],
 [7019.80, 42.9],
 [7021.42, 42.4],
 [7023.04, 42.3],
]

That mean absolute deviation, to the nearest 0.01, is 0.35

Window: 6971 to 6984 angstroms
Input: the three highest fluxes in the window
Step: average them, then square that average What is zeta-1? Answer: 1728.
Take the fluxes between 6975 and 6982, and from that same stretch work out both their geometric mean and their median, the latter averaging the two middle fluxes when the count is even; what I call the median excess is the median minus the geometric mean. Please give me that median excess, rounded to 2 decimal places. 0.73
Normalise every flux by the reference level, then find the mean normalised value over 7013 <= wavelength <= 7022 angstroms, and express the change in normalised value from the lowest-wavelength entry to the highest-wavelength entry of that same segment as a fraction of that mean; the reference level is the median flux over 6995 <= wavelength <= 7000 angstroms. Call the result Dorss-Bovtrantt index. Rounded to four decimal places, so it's -0.0120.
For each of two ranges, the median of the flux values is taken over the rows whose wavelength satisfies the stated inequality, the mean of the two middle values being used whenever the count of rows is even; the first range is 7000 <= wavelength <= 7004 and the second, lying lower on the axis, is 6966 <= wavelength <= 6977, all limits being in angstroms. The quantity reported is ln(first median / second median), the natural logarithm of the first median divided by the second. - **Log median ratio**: -0.012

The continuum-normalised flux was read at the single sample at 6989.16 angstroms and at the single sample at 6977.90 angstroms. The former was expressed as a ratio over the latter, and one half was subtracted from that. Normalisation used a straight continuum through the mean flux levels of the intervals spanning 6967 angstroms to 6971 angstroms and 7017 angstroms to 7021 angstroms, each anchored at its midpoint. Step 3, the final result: 0.53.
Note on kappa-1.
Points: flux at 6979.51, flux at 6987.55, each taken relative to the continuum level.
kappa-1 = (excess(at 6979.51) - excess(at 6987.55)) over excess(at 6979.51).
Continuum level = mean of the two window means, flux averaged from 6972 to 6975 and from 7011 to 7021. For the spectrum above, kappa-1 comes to 1.1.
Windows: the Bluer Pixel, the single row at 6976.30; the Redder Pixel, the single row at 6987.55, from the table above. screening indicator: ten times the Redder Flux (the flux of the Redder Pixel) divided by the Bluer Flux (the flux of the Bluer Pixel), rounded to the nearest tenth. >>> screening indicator 10.3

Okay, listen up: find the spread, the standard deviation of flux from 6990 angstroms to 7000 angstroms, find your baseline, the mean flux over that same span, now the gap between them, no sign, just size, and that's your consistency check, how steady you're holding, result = 41.0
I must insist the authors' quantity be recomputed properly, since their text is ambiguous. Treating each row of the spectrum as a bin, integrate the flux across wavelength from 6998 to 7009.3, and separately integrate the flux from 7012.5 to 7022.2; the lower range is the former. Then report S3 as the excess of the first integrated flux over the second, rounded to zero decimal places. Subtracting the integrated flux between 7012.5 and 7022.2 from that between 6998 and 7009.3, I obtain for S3 64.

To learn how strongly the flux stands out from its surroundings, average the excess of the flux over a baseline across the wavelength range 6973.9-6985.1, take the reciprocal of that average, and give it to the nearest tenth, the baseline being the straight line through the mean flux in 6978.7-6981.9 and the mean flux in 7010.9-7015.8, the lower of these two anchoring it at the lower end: 0.3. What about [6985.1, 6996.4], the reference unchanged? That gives 0.3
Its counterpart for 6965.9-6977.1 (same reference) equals 0.2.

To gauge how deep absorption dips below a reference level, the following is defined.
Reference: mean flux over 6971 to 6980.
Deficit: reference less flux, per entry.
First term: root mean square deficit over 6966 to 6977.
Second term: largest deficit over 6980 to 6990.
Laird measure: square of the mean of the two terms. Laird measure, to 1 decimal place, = 2.5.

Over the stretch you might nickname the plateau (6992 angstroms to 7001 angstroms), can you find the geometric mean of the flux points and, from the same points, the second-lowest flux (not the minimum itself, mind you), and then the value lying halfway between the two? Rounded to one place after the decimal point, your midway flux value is 41.3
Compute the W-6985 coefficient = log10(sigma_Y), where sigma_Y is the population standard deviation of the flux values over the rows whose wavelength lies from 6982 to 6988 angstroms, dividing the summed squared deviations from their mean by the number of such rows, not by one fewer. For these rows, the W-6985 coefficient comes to -0.20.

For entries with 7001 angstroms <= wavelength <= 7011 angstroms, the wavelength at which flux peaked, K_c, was 7010.11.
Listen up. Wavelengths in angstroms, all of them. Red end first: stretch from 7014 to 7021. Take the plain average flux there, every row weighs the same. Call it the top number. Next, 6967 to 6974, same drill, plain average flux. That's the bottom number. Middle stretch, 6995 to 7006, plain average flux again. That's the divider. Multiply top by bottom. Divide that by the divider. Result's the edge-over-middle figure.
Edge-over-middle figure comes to 41.6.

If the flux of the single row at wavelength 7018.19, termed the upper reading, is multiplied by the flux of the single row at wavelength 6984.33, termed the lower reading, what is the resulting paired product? 1713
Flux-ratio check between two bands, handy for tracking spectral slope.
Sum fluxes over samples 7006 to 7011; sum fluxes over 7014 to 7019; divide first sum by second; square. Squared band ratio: 1.1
